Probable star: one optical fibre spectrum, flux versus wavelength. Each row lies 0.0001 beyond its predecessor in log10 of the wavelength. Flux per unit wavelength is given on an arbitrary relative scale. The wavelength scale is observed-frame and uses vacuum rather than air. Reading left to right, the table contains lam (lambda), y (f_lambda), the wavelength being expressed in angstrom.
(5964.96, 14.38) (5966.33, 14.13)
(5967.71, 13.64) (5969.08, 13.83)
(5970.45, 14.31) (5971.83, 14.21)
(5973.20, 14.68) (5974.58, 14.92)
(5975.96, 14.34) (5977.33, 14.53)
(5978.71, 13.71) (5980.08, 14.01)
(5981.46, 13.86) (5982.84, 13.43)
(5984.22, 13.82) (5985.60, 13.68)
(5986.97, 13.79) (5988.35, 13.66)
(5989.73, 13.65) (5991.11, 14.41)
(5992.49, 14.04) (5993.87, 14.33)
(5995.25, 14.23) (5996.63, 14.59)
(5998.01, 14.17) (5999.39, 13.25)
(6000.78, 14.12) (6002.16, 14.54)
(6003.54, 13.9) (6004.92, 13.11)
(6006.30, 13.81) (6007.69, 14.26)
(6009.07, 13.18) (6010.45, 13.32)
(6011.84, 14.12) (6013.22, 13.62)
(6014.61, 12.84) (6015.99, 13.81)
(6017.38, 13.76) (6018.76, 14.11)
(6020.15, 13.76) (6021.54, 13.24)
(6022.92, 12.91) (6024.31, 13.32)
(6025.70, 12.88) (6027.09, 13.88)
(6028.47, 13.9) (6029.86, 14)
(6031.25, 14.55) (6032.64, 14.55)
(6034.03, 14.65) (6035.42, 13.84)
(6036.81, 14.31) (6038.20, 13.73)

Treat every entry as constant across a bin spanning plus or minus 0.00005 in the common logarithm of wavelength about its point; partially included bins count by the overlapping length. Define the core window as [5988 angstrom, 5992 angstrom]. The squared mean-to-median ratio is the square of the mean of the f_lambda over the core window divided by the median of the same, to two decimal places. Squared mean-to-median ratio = 1.04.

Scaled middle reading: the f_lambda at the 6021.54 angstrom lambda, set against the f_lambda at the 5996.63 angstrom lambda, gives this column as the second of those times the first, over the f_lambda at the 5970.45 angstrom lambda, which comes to 13.5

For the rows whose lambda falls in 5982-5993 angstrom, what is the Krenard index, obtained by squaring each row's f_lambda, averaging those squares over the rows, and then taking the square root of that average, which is 13.8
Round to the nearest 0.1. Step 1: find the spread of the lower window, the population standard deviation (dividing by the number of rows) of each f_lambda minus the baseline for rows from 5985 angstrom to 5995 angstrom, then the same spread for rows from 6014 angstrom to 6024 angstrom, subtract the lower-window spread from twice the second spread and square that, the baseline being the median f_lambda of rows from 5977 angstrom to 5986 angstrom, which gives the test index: 0.4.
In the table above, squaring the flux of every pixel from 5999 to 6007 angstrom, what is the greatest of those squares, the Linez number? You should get 211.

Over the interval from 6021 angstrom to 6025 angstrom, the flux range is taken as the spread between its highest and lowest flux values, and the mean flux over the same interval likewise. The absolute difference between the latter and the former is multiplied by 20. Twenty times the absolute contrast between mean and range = 255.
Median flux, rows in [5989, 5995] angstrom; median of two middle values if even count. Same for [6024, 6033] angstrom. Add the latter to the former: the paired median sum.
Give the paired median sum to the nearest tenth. 28.1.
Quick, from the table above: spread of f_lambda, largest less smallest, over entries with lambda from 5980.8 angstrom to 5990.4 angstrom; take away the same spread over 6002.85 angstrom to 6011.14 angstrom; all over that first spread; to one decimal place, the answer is -1.7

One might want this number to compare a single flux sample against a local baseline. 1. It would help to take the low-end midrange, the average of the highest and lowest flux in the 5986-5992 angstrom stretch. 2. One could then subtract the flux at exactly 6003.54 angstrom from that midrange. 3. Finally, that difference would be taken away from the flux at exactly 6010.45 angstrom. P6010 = 13.2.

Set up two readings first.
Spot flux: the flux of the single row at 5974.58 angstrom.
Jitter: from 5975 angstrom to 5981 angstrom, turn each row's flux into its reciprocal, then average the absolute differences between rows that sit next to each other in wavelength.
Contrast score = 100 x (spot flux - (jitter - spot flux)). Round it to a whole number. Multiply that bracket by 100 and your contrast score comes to 2984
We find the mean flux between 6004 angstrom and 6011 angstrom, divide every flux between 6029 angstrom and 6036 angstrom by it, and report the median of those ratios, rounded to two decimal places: 1.07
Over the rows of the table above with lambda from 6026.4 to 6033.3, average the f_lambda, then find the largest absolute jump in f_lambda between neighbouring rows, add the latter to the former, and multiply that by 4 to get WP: 58.9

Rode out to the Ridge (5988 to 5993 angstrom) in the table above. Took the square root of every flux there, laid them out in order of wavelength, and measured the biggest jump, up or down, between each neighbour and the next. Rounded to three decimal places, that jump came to 0.101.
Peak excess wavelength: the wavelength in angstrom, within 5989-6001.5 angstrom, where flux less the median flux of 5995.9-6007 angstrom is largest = 5996.63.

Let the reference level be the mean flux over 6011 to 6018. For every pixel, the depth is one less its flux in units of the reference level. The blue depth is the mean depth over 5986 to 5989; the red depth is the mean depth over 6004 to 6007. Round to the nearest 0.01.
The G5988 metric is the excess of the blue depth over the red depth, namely -0.02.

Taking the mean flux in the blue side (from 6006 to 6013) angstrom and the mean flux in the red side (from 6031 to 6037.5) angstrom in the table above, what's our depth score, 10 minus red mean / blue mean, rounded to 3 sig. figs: 8.95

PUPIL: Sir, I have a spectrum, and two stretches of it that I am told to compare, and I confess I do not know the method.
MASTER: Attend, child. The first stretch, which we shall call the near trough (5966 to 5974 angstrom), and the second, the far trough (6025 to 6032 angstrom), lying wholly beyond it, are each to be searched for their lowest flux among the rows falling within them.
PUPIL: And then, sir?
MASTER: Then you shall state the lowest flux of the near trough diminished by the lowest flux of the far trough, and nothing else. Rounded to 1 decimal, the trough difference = 0.8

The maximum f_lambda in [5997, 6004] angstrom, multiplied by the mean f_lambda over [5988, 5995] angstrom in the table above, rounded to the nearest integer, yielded 204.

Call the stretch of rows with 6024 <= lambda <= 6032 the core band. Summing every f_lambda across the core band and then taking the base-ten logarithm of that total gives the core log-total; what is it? 1.92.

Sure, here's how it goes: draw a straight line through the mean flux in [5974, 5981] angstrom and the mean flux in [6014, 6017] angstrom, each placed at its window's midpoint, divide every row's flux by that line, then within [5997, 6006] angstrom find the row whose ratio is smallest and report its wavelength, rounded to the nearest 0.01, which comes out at 6004.92 angstrom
